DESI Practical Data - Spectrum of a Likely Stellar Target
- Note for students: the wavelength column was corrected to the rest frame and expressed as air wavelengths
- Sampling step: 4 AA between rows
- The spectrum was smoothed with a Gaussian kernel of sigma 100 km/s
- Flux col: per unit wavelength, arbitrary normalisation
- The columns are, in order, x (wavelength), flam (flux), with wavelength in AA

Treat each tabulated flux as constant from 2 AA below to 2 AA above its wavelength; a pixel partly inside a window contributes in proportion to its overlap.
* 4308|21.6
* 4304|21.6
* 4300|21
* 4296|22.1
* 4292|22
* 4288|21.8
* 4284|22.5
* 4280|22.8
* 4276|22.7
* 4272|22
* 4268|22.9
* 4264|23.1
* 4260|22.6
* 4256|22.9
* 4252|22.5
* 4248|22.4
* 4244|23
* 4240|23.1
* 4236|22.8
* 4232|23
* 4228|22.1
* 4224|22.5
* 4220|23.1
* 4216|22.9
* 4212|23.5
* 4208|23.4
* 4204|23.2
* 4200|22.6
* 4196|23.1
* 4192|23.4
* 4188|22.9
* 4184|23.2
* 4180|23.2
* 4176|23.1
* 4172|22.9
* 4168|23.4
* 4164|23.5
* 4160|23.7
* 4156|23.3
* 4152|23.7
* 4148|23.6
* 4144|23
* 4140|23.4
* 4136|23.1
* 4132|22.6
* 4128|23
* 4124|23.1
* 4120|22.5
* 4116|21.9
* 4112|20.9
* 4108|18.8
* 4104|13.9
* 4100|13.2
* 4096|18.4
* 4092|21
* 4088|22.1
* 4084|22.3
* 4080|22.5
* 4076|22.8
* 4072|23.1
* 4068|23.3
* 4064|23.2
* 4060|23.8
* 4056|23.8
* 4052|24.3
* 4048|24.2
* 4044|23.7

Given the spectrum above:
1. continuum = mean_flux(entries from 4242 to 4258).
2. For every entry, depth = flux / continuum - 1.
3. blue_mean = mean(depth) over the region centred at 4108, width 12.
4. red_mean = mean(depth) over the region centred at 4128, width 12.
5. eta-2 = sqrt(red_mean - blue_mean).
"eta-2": 0.5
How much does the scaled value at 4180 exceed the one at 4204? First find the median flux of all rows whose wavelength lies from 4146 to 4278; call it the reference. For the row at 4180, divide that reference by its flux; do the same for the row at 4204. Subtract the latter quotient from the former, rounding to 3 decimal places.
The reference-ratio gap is 0.000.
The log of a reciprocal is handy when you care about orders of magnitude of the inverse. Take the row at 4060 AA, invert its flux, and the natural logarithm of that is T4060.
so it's -3.17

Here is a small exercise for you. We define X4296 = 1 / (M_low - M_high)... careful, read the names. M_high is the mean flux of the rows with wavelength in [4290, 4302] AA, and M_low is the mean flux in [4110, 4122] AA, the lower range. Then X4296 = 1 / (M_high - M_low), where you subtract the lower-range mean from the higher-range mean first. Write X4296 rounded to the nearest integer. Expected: -15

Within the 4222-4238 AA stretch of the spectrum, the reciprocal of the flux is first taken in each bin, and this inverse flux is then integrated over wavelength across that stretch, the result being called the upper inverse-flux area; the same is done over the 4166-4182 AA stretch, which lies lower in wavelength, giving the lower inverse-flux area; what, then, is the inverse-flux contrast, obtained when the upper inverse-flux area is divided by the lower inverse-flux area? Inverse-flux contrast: 1.02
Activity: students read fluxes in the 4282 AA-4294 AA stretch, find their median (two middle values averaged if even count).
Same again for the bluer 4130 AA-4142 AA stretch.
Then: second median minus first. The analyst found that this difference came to 1.1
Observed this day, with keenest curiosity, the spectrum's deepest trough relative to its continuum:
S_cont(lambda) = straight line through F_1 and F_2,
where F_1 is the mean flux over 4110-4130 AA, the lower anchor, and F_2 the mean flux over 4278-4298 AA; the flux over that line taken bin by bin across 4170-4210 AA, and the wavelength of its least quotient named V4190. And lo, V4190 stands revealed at 4200 AA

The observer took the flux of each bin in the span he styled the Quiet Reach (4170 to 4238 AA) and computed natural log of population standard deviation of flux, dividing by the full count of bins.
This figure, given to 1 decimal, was -1.1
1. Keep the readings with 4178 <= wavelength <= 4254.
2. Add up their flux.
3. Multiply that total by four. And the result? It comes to 1744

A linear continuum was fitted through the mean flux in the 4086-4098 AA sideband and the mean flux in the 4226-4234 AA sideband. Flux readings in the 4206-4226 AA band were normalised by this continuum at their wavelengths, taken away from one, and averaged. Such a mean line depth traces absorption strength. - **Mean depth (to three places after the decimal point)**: -0.033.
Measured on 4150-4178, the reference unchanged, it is -0.084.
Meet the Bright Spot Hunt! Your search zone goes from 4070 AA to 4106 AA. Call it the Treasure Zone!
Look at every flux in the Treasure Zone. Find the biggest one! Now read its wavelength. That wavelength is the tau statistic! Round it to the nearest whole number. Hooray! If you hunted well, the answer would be 4072 AA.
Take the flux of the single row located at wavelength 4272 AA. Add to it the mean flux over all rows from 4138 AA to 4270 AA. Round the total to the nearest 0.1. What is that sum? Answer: 45.1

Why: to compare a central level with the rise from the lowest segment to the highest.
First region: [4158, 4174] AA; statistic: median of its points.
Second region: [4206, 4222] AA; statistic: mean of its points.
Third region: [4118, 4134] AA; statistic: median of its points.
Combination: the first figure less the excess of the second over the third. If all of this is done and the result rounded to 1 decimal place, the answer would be 23.0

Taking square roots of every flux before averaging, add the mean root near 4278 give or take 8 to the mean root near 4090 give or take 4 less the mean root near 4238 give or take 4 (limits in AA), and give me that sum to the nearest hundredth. 4.59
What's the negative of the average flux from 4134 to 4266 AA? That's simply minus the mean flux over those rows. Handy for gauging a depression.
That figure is -23.1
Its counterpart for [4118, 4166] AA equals -23.2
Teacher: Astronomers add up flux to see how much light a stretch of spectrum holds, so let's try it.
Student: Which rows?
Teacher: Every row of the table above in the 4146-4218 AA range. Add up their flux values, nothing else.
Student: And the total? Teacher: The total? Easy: 419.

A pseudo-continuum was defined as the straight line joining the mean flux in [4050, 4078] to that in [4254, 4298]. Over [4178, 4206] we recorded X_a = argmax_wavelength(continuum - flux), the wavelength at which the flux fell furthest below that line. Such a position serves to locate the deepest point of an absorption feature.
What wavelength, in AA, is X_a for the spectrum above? 4200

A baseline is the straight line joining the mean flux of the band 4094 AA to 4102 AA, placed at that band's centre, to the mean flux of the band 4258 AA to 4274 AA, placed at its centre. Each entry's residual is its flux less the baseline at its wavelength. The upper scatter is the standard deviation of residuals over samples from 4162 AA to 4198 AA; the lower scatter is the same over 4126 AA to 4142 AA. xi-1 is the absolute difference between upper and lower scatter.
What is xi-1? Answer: 0.3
